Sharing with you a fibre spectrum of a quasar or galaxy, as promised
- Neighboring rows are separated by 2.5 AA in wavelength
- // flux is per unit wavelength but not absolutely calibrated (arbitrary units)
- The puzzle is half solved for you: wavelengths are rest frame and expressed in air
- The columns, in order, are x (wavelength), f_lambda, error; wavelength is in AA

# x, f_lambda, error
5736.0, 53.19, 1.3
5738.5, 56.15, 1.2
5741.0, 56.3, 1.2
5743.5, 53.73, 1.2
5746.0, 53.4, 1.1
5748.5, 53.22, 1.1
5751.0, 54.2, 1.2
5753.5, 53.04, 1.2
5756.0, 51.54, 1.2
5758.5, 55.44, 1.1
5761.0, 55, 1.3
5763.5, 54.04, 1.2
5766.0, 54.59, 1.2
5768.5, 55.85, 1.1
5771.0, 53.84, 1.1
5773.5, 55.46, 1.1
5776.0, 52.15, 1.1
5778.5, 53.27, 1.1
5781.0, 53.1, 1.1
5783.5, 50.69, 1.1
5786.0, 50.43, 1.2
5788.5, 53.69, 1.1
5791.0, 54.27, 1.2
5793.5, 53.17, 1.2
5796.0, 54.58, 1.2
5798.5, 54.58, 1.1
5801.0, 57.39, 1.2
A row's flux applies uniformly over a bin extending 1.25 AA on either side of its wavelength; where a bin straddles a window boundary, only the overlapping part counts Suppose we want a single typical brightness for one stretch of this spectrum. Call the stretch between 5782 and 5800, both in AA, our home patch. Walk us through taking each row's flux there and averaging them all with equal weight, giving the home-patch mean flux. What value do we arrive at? 53.1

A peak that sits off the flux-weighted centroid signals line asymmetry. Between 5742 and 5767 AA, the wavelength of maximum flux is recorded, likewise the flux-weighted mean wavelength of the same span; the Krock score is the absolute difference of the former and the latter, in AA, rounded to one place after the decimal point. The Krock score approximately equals 3.7 AA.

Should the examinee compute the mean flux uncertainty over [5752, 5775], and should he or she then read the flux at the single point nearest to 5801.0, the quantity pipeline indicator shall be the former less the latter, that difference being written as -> -56.2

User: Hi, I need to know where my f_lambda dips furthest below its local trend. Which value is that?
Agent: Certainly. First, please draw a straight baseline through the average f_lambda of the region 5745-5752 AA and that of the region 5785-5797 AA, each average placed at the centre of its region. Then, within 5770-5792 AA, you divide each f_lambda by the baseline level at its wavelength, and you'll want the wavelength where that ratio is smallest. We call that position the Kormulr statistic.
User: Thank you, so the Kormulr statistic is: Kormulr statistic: 5786.0 AA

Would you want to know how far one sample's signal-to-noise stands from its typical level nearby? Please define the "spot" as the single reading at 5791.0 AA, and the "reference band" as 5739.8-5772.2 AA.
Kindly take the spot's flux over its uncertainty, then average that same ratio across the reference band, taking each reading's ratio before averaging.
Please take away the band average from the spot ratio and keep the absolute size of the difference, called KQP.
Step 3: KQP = 1.2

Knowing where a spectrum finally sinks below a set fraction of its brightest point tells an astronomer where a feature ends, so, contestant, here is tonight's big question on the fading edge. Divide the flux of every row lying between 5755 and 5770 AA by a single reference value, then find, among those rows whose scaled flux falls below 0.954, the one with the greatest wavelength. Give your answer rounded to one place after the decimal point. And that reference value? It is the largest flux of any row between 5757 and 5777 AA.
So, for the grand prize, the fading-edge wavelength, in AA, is 5756.0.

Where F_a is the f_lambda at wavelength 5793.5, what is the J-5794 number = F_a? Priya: 53.17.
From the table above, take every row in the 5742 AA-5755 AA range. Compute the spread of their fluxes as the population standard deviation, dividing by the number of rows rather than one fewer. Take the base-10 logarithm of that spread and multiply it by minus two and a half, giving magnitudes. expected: 0.97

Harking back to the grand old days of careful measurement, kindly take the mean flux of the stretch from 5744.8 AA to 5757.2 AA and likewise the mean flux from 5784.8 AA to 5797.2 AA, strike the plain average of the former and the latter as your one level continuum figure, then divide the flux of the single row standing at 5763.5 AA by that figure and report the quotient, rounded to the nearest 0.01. 1.02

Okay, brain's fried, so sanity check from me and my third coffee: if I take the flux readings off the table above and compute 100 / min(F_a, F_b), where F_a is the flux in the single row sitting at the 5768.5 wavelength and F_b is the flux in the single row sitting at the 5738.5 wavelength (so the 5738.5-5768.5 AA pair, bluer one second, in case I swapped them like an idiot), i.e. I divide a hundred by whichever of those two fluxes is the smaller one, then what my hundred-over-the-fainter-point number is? 1.79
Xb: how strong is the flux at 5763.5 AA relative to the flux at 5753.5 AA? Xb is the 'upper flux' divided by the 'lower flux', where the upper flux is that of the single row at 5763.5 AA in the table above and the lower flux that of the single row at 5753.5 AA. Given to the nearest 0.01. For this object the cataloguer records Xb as 1.02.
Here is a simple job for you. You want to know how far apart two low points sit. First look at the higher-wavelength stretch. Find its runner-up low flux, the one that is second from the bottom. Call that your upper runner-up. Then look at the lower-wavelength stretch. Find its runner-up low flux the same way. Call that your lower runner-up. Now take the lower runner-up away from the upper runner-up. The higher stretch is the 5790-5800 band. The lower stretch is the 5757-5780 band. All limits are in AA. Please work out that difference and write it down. 1.0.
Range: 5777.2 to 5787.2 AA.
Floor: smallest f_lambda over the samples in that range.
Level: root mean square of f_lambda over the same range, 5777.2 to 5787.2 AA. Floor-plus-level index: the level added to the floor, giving 102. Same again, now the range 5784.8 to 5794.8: 103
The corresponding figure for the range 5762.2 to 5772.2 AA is 108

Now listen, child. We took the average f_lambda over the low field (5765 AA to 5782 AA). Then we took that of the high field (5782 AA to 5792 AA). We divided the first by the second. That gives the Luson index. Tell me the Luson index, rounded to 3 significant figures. 1.03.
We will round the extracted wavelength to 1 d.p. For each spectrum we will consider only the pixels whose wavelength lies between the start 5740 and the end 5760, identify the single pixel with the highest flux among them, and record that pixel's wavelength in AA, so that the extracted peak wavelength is 5741.0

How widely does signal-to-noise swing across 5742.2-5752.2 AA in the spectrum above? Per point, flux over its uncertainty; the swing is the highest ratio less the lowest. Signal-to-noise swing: 3.8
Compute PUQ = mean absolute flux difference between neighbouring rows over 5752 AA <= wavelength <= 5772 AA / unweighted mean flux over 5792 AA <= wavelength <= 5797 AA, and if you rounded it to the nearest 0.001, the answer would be 0.028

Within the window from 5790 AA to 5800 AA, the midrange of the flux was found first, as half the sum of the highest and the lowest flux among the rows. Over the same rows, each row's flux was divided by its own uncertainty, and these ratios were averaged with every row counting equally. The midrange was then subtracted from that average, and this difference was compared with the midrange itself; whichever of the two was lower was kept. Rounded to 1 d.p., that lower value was -7.7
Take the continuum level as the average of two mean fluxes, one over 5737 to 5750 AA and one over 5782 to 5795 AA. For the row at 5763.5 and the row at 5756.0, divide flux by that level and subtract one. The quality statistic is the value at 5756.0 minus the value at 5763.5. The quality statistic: -0.05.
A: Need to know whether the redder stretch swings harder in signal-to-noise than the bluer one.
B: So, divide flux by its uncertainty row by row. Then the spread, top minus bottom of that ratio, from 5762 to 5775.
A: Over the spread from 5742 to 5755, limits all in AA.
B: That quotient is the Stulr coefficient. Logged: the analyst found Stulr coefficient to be 1.3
